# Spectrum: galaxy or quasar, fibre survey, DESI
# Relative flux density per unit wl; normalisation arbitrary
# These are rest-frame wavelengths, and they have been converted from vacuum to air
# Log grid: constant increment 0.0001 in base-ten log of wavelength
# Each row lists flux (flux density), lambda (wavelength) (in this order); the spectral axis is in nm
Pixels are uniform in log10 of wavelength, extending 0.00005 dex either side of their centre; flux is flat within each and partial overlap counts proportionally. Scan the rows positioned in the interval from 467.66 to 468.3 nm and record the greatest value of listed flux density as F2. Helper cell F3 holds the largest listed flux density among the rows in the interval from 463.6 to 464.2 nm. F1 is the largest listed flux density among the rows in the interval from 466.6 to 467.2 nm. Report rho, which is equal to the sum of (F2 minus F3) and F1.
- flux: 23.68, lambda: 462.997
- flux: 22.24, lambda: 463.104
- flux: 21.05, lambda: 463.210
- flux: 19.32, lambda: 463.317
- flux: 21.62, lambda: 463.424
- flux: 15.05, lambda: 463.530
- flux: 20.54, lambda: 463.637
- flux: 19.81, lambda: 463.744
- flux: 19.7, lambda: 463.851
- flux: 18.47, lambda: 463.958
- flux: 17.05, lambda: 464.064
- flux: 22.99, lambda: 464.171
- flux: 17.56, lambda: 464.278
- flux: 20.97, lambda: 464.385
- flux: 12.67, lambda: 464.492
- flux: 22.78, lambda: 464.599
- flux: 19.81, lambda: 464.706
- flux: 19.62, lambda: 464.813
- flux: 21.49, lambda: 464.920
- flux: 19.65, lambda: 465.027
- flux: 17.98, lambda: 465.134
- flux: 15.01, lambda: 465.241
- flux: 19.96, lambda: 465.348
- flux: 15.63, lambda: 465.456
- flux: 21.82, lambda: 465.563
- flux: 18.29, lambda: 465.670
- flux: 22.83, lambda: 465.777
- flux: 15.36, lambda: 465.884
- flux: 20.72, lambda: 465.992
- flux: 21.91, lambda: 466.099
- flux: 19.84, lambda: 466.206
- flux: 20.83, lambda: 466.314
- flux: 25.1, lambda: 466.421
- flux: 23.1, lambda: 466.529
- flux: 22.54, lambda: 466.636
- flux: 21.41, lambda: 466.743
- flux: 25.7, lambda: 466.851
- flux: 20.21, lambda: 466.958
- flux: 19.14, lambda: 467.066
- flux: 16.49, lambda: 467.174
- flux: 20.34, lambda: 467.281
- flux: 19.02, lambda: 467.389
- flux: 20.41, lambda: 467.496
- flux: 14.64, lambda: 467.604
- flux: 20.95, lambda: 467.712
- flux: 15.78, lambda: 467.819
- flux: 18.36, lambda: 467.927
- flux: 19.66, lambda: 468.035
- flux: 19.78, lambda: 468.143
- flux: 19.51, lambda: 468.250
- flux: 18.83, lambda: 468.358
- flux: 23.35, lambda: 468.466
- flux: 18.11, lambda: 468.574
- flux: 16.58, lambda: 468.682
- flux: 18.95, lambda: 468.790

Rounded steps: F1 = 25.7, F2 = 20.95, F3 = 22.99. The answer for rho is 23.7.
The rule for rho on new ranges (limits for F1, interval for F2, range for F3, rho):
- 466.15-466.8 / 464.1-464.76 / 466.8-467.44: 22.4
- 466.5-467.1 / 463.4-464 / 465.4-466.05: 24.5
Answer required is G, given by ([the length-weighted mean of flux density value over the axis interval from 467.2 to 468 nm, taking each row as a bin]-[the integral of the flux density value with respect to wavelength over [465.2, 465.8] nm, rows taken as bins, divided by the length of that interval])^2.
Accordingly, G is 0.1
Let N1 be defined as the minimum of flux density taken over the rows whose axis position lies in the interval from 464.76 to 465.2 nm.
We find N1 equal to 17.98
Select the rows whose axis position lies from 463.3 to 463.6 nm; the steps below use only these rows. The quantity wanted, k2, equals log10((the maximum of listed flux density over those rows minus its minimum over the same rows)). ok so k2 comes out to 0.82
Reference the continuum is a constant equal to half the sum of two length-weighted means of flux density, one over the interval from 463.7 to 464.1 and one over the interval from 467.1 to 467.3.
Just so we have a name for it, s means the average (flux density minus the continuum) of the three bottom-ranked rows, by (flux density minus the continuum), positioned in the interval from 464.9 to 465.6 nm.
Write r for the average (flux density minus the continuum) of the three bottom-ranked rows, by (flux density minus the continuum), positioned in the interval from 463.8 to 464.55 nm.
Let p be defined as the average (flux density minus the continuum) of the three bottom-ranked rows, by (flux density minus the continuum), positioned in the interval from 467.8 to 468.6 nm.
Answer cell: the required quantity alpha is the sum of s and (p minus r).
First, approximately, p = -1.1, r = -3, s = -2.3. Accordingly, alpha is -1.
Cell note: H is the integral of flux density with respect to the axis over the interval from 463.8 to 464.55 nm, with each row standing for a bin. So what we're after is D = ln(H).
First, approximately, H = 13.9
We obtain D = 2.63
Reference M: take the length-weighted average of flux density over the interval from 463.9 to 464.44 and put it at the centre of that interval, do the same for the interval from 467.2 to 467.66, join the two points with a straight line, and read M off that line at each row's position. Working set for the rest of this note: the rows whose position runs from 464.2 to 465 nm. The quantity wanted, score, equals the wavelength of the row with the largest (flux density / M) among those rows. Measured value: 464.599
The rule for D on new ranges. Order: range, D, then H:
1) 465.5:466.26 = 2.72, 15.3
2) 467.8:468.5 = 2.61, 13.6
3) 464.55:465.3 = 2.68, 14.6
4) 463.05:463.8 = 2.70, 15.0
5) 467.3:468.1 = 2.69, 14.8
